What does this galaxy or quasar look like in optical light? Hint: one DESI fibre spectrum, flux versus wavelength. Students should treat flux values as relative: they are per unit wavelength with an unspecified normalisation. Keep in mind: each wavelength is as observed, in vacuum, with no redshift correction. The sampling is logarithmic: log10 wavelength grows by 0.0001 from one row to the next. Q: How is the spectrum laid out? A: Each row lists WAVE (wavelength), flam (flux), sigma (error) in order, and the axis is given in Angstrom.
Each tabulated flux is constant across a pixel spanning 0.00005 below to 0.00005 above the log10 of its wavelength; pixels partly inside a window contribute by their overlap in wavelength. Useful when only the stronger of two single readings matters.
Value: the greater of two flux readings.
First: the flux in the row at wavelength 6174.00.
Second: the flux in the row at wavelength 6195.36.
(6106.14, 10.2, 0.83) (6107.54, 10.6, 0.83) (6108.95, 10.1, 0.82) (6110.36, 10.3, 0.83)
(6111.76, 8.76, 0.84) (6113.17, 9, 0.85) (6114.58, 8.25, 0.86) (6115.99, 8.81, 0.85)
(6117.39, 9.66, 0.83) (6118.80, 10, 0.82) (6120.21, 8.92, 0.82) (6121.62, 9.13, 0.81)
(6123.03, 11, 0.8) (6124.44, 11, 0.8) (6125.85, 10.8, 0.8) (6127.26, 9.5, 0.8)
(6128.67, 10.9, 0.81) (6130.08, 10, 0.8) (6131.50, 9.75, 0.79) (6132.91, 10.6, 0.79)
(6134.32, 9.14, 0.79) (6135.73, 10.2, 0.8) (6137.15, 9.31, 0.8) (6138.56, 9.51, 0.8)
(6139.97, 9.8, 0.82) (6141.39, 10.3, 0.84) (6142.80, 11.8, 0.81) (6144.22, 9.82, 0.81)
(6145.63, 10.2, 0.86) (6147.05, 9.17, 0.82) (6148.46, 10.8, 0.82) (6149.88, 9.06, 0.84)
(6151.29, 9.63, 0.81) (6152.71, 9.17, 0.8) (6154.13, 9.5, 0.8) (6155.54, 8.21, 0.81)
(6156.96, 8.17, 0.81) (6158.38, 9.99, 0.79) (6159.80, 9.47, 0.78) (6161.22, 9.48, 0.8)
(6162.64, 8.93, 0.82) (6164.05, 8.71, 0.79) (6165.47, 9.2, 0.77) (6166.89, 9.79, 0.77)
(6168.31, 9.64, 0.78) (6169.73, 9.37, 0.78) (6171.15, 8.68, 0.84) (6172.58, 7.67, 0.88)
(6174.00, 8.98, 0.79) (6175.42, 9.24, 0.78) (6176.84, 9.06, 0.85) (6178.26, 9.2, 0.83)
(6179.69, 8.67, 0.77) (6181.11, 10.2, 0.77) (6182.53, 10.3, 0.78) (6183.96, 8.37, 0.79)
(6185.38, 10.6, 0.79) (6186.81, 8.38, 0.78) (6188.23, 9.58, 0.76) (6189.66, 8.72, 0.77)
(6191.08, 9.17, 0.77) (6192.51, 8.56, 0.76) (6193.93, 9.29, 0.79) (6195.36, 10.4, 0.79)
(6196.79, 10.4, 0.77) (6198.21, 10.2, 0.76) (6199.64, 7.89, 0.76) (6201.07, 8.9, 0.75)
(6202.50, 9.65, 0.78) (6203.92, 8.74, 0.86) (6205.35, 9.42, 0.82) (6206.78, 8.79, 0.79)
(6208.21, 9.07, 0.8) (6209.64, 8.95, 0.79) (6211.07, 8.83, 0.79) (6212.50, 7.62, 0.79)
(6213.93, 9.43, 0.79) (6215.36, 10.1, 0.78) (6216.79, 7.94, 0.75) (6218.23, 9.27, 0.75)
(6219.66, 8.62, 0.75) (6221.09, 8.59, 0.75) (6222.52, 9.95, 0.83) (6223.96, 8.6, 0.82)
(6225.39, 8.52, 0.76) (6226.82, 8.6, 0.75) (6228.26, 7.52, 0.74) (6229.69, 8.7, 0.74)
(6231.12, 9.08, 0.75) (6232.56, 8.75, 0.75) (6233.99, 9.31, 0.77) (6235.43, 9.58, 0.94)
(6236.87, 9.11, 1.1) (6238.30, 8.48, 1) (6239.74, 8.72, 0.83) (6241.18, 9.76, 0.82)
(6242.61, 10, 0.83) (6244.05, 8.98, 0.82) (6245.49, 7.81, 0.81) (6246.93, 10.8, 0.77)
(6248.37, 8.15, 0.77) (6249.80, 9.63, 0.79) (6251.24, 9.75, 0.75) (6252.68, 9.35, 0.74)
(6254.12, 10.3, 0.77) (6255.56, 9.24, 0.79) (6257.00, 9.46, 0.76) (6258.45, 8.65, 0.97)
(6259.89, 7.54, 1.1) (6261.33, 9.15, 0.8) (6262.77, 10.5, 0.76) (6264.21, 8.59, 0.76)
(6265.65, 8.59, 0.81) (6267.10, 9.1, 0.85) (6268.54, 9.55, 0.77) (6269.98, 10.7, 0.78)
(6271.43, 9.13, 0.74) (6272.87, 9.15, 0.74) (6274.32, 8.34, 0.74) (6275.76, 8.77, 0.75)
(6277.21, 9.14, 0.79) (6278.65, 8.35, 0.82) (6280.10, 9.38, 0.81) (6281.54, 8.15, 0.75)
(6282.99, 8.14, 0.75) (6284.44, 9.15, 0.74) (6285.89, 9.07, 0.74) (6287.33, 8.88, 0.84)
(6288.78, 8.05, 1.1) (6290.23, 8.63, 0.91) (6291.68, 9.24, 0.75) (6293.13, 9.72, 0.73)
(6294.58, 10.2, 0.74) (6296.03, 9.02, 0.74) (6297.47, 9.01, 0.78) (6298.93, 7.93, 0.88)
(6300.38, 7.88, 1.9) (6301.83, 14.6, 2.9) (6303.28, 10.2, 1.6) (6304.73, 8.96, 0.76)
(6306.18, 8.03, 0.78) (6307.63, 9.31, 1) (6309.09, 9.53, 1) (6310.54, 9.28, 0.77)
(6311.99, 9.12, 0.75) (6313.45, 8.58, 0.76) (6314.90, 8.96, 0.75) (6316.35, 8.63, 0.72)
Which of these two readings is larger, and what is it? 10.4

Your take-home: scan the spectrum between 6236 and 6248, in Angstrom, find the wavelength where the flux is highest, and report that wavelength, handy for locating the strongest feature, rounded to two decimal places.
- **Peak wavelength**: 6246.93 Angstrom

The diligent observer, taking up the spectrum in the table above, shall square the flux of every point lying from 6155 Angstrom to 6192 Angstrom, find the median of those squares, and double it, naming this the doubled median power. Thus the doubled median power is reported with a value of 169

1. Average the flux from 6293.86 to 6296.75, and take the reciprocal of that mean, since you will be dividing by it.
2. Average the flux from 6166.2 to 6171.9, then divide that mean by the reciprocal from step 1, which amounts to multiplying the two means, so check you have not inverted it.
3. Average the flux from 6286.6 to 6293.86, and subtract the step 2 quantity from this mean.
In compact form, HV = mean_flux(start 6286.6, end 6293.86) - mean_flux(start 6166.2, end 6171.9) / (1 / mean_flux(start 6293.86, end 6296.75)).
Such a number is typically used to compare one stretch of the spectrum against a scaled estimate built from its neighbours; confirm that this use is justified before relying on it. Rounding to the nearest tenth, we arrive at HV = -81.1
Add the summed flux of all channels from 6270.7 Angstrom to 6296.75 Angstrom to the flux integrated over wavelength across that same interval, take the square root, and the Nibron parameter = 19.8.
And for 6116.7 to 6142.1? 20.8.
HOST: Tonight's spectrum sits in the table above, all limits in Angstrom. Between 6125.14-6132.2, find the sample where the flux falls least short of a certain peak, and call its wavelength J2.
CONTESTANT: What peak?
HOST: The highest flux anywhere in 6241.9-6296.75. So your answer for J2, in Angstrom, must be 6128.67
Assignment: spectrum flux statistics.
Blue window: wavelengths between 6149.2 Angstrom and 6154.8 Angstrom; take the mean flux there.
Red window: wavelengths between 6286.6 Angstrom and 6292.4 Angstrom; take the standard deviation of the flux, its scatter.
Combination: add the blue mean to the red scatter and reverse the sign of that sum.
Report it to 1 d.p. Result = -9.8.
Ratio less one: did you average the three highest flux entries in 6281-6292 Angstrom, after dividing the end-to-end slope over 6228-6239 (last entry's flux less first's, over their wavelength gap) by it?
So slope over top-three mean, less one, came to -0.99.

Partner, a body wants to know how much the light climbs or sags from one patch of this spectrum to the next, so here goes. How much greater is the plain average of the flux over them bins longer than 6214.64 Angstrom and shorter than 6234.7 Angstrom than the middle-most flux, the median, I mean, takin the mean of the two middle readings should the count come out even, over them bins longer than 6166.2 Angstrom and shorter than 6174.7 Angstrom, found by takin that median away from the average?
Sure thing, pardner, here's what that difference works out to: -0.35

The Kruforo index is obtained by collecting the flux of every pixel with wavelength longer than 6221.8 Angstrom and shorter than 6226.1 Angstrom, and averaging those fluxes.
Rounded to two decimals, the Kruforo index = 9.02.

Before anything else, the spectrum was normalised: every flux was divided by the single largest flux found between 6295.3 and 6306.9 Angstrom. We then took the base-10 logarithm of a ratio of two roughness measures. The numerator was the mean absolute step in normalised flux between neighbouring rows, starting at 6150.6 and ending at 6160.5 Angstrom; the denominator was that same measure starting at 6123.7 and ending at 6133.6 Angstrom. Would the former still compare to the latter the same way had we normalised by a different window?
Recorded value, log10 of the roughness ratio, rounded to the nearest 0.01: -0.04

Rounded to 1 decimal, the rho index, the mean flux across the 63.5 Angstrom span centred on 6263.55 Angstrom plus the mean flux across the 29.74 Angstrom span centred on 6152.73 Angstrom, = 18.7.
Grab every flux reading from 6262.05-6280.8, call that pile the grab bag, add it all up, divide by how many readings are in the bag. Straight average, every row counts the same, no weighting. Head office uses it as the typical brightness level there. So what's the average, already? 9.18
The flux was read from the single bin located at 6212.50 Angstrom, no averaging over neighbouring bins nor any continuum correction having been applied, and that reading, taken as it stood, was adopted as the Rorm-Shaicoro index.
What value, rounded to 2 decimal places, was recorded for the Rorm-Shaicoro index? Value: 7.62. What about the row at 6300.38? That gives 7.88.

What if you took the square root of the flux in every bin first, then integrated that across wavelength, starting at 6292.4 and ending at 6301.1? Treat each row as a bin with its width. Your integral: 26.0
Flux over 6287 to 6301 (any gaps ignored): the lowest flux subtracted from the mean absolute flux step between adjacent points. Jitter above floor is -7.29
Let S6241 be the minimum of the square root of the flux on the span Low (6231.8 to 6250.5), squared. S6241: 7.8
